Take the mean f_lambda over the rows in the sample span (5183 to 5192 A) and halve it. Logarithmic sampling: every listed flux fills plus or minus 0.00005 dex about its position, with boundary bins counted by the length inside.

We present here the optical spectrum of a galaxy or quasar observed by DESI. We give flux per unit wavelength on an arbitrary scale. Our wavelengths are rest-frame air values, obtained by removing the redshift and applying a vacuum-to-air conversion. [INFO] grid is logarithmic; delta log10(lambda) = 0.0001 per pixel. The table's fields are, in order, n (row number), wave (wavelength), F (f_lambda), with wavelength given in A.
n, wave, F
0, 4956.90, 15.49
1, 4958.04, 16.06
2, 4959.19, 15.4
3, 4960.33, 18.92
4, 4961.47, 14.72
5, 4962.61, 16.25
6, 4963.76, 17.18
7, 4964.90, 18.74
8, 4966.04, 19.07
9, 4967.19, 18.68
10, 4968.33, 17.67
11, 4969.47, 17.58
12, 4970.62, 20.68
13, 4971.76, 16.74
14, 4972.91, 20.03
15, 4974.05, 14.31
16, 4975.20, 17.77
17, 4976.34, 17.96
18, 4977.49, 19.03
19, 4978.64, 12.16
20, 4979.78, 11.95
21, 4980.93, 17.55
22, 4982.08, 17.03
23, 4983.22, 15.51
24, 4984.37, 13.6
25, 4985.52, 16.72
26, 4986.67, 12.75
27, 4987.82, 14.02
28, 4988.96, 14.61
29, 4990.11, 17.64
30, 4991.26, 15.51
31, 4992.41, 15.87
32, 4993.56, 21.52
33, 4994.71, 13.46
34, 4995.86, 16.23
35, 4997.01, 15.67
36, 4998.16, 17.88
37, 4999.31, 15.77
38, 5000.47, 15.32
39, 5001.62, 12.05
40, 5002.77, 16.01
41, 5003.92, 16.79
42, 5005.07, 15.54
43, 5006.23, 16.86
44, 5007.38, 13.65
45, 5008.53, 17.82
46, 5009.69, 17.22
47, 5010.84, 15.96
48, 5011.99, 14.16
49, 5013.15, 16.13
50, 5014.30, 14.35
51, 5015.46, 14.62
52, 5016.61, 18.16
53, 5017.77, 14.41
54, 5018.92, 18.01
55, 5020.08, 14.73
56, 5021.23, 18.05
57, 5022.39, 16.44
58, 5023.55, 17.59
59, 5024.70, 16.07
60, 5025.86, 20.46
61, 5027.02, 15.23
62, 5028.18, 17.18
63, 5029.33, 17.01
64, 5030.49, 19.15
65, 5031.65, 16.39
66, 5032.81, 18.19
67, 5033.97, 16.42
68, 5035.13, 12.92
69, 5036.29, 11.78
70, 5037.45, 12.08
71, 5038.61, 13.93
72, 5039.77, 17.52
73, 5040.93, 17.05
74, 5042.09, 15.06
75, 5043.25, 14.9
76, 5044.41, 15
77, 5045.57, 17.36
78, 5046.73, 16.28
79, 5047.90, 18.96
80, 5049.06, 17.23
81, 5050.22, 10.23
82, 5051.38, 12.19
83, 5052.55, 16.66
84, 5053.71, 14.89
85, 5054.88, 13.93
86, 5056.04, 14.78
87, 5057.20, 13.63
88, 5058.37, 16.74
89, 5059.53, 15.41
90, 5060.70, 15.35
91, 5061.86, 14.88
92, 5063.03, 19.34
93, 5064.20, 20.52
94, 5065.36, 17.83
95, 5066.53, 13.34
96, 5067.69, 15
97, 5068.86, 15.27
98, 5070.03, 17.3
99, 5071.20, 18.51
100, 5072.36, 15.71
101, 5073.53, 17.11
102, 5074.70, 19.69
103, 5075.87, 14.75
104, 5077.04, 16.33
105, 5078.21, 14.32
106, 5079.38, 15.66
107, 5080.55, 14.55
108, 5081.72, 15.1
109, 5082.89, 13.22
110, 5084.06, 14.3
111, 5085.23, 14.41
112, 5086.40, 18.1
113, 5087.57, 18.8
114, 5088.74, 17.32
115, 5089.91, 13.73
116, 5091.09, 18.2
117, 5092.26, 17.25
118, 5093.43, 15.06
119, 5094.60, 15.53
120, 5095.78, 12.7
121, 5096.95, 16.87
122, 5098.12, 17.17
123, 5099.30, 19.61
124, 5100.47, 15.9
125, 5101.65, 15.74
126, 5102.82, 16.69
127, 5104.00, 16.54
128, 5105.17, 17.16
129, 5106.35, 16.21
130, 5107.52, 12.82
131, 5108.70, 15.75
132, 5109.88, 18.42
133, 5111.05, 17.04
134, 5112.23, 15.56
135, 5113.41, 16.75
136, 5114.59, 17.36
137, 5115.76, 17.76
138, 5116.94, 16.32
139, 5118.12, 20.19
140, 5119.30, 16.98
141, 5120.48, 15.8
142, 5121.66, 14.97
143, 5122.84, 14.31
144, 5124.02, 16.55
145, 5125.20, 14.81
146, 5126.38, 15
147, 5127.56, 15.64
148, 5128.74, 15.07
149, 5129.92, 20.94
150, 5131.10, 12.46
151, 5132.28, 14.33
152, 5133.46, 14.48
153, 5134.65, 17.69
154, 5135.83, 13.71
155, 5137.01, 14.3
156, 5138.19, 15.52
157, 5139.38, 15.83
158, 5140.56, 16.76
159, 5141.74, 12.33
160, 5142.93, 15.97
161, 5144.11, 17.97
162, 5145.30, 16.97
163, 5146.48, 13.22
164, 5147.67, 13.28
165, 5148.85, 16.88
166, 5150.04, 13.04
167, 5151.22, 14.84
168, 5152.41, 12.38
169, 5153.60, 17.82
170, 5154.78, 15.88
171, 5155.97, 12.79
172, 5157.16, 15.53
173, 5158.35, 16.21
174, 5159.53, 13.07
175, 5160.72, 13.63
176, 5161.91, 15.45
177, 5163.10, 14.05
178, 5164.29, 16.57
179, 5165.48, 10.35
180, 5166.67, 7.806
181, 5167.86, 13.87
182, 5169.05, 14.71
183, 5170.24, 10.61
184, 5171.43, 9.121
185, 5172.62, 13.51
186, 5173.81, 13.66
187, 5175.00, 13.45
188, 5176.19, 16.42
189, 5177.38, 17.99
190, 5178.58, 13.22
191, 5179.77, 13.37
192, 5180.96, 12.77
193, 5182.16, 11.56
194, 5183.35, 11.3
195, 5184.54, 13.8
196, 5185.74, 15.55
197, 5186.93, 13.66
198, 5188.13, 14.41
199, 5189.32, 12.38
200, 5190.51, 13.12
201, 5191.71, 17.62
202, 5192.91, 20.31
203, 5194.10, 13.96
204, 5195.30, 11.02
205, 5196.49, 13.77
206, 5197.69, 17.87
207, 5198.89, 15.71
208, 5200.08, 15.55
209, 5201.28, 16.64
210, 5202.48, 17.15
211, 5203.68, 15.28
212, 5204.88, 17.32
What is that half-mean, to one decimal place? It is 7.0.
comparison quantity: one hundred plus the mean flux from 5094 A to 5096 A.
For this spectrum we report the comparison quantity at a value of 114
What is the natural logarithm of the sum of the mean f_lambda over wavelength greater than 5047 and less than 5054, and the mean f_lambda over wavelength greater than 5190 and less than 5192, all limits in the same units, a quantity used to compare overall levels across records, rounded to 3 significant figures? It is 3.41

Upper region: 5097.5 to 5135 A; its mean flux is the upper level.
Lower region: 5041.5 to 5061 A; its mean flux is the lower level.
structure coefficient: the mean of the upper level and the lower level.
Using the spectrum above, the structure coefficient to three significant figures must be 15.8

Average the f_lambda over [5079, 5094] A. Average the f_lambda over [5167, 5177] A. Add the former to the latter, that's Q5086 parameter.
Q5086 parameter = 29.0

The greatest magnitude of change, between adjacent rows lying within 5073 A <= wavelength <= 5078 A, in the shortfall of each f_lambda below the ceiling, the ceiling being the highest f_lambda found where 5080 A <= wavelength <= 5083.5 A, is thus 4.9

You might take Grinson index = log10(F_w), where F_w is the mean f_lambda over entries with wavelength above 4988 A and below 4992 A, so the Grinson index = 1.20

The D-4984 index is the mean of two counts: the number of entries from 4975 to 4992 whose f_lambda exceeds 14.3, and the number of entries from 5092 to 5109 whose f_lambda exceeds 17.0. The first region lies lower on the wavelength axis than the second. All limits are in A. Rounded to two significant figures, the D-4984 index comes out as 7.0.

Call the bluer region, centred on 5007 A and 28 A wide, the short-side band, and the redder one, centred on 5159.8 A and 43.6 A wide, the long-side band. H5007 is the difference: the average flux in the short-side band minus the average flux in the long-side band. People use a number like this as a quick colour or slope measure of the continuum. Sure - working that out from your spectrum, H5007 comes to 1.7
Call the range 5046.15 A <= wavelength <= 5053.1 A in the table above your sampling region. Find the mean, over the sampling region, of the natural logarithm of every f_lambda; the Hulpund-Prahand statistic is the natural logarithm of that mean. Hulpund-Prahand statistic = 0.99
